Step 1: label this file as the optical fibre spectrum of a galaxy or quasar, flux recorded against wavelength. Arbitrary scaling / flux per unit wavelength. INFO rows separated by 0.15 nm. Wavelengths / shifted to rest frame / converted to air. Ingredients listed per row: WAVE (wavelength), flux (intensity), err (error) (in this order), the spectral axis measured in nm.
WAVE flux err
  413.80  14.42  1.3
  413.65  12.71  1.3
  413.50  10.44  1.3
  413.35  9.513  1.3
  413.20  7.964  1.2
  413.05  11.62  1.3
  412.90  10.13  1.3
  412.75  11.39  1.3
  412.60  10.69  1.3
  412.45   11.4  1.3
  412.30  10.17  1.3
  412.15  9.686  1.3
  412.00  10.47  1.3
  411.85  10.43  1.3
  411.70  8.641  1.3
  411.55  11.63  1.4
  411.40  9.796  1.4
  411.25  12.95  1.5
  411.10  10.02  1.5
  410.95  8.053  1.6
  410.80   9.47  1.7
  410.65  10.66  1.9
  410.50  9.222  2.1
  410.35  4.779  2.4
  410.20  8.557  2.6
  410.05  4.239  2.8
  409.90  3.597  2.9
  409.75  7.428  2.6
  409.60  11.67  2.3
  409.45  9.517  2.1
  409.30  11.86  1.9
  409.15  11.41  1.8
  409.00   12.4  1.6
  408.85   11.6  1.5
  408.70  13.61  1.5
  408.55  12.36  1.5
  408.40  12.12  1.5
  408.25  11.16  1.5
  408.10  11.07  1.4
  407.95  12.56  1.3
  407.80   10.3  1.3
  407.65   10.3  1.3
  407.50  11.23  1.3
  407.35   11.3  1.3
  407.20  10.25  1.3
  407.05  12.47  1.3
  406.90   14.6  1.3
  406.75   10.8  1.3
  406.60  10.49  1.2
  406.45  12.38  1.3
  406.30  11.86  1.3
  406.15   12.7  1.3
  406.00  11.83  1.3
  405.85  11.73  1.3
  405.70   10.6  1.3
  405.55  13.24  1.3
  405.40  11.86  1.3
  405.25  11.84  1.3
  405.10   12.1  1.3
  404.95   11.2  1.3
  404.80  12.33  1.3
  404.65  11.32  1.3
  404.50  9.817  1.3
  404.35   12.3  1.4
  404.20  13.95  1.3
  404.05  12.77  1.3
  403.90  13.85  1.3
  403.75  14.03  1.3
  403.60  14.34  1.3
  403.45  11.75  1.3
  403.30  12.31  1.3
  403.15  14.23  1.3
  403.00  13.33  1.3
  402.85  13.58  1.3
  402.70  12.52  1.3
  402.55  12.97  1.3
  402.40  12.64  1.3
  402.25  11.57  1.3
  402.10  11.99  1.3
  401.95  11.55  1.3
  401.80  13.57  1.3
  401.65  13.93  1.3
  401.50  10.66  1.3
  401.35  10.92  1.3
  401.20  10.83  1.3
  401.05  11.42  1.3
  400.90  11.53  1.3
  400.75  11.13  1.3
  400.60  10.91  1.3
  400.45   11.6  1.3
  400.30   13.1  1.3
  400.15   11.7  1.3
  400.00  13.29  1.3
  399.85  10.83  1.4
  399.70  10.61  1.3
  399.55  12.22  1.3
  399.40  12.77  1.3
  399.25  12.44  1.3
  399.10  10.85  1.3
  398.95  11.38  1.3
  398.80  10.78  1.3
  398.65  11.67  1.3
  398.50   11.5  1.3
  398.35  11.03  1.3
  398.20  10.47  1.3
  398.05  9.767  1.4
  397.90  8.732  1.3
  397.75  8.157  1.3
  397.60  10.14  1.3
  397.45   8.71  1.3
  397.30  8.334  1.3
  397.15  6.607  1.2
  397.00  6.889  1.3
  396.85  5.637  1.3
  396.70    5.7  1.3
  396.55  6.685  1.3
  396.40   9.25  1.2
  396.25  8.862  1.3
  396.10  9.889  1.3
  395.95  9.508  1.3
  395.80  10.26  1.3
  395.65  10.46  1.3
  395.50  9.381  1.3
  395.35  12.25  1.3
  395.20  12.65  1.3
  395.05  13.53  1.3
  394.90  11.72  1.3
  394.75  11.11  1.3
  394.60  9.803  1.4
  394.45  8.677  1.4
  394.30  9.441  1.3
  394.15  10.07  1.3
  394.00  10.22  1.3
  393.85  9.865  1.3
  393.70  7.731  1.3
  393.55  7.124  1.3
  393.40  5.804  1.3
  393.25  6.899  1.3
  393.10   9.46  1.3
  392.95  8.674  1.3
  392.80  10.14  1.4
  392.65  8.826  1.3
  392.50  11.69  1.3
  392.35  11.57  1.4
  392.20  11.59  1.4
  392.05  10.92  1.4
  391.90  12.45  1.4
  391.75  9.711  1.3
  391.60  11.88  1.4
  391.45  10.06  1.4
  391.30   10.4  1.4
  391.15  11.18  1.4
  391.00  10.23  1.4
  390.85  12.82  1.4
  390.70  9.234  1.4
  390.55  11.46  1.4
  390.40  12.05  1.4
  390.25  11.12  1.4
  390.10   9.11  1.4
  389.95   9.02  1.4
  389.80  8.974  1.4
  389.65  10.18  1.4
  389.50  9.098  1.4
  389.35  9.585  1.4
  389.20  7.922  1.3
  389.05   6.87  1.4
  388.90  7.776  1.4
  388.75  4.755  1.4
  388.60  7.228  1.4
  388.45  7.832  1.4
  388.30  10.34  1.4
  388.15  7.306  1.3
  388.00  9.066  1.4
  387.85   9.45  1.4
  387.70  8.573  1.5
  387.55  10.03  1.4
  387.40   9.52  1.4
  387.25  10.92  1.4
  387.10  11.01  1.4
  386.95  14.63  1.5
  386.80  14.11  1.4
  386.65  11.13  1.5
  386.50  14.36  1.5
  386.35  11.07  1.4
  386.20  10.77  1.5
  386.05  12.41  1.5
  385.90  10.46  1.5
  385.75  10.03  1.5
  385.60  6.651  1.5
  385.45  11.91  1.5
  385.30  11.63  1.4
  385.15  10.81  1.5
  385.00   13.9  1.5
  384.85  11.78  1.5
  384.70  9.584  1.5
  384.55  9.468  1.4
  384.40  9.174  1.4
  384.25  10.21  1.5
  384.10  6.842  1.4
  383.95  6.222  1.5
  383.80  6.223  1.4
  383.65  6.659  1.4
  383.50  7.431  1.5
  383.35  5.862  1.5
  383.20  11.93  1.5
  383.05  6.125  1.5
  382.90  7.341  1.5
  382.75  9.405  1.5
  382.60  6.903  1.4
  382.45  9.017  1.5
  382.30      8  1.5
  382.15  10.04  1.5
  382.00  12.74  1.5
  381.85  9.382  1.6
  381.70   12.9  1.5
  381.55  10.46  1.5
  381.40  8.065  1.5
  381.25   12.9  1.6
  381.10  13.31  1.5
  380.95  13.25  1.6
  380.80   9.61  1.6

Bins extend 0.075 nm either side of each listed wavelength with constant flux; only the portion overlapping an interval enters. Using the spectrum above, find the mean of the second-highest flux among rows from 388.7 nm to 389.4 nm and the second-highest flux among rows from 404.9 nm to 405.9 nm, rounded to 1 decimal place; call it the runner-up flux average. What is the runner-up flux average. 10.0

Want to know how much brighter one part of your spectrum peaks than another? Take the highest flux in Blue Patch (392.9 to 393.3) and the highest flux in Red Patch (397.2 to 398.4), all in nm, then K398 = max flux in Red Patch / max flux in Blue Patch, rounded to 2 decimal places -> 1.17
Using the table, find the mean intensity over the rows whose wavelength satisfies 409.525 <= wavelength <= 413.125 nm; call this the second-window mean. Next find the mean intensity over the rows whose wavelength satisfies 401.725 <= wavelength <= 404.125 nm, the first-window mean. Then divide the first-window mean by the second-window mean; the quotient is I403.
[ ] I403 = 1.37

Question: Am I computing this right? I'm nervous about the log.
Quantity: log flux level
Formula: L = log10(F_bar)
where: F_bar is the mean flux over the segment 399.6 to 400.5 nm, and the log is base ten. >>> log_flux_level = 1.07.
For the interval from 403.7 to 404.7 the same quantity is 1.10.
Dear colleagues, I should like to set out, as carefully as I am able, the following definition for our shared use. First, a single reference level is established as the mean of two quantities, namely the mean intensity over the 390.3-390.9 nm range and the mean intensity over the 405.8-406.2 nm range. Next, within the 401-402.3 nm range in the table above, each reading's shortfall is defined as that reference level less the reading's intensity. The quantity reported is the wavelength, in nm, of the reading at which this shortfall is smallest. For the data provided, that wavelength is 401.65 nm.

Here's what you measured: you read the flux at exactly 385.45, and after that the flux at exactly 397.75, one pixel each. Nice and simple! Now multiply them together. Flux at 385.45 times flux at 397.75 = 97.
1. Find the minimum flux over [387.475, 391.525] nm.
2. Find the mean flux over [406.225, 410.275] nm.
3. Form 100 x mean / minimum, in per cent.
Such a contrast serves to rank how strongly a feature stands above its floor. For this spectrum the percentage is 227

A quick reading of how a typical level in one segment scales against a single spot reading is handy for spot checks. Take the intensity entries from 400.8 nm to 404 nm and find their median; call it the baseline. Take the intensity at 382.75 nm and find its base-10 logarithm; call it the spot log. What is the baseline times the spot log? 12.2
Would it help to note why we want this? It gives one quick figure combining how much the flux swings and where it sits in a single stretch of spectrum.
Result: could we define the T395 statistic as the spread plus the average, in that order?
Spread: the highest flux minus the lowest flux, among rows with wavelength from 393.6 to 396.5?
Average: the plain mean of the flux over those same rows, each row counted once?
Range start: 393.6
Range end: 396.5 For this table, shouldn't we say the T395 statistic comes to 16.0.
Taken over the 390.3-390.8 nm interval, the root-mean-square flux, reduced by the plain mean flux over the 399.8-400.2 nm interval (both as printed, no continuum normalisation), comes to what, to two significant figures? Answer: -1.0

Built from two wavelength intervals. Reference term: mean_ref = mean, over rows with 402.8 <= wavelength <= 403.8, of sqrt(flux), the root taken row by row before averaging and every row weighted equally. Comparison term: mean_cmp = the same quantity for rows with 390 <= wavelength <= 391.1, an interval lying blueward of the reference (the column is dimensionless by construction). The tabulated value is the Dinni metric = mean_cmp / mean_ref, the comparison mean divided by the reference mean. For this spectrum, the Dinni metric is 0.90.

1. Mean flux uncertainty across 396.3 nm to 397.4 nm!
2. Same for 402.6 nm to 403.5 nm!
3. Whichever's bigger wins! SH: 1.30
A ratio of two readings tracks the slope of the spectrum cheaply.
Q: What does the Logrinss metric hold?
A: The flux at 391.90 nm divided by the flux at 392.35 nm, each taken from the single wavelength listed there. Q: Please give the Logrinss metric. 1.08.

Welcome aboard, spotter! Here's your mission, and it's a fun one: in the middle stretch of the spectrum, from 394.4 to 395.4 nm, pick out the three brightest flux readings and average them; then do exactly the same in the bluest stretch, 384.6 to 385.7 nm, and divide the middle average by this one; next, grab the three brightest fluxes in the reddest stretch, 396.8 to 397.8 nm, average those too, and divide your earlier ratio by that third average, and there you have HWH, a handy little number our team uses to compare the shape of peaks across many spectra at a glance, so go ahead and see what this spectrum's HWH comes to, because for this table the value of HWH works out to 0.11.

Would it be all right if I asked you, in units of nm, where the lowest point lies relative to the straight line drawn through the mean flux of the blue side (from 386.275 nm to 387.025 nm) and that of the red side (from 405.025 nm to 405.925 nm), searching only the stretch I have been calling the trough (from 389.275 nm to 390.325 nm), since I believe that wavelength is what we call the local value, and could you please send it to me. 389.80 nm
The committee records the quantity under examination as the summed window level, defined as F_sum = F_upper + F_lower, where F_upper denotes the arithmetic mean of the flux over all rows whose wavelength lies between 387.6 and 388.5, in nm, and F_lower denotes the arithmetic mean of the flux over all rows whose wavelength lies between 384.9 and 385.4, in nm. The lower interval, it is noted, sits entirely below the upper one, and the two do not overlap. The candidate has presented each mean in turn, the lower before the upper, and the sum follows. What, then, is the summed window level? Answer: 20.9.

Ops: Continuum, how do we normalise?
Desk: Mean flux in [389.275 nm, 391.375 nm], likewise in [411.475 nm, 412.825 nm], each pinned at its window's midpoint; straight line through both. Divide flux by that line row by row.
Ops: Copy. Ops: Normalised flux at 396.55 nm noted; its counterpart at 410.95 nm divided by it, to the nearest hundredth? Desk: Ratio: 1.19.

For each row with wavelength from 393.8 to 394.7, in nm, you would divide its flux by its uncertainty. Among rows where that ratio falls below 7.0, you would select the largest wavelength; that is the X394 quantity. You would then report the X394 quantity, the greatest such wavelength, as 394.45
